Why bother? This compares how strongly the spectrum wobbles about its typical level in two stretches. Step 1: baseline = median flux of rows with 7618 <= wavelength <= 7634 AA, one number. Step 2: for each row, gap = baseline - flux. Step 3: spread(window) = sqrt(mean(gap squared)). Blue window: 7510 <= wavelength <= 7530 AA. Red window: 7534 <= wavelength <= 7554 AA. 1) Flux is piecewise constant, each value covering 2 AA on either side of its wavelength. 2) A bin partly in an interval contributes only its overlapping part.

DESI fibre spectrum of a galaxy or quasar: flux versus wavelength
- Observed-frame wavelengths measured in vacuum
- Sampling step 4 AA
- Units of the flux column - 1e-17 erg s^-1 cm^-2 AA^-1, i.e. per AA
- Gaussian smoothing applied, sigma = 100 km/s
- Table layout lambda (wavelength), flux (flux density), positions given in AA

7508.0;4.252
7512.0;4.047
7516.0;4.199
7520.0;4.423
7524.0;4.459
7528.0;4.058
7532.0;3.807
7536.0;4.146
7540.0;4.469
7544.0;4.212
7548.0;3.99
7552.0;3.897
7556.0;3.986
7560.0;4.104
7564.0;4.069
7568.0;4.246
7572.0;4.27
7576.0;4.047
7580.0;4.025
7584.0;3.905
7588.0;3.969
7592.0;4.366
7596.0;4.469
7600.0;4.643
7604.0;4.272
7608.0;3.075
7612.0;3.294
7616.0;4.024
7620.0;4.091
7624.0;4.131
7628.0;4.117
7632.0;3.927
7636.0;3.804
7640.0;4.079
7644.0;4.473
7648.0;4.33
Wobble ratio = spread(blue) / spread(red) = 1.1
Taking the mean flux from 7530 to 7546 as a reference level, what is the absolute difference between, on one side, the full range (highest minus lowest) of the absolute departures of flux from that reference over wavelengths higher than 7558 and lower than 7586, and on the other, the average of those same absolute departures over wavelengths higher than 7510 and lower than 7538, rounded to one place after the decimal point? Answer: 0.0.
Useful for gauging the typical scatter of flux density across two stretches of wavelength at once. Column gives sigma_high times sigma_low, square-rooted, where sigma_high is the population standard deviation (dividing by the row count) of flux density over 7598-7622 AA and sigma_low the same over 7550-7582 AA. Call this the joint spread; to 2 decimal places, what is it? 0.25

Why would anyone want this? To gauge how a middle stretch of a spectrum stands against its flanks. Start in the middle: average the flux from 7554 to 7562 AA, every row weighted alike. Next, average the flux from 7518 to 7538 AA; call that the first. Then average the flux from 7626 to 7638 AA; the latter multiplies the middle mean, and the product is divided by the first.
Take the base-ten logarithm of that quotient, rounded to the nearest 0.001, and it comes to 0.582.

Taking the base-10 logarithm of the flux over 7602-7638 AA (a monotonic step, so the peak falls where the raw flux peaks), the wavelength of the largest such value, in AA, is 7604.0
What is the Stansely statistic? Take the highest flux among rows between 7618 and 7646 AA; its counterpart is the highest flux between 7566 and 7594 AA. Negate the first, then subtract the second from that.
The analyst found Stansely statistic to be -8.84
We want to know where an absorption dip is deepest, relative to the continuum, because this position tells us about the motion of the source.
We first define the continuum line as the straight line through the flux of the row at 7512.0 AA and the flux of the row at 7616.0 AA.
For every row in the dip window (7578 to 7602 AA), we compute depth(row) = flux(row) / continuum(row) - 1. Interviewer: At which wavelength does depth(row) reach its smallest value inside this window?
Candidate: 7584.0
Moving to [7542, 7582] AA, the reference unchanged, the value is 7552.0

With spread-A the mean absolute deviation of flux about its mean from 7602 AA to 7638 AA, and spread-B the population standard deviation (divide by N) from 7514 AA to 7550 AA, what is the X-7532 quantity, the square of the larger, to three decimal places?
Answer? 0.098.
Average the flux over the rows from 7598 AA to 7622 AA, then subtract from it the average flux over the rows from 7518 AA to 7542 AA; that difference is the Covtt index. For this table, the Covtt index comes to -0.33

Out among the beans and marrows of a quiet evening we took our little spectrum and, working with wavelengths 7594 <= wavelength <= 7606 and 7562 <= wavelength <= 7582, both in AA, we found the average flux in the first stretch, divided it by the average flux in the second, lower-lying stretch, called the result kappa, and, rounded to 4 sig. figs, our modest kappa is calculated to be 1.080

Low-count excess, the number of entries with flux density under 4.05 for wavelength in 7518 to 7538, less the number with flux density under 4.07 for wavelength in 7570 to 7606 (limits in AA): -3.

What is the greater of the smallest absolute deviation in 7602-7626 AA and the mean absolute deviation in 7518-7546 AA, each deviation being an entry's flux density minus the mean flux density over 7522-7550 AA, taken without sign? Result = 0.20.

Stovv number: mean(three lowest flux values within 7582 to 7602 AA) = 4.08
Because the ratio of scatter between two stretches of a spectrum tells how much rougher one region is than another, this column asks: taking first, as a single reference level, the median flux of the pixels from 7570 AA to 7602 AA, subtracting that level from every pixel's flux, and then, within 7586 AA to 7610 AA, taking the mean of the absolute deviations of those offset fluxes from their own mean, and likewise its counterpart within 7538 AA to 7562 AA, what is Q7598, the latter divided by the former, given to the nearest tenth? 0.4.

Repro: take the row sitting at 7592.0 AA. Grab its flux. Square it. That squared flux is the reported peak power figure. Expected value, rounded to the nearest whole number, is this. 19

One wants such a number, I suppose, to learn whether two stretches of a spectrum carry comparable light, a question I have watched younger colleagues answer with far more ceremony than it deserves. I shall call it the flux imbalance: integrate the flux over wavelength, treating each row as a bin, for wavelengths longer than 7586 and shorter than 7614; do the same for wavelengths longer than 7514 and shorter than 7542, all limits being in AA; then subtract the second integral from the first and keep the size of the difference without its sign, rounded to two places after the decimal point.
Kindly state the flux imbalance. 5.89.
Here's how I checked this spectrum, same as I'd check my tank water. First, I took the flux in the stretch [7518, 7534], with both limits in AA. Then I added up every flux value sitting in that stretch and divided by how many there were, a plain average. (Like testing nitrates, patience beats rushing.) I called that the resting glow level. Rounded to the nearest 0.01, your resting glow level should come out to 4.19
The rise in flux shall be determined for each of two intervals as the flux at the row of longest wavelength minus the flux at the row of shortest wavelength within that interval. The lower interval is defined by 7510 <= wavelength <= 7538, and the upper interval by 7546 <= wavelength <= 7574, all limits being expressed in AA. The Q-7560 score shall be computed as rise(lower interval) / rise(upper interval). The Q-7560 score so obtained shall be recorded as 0.35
